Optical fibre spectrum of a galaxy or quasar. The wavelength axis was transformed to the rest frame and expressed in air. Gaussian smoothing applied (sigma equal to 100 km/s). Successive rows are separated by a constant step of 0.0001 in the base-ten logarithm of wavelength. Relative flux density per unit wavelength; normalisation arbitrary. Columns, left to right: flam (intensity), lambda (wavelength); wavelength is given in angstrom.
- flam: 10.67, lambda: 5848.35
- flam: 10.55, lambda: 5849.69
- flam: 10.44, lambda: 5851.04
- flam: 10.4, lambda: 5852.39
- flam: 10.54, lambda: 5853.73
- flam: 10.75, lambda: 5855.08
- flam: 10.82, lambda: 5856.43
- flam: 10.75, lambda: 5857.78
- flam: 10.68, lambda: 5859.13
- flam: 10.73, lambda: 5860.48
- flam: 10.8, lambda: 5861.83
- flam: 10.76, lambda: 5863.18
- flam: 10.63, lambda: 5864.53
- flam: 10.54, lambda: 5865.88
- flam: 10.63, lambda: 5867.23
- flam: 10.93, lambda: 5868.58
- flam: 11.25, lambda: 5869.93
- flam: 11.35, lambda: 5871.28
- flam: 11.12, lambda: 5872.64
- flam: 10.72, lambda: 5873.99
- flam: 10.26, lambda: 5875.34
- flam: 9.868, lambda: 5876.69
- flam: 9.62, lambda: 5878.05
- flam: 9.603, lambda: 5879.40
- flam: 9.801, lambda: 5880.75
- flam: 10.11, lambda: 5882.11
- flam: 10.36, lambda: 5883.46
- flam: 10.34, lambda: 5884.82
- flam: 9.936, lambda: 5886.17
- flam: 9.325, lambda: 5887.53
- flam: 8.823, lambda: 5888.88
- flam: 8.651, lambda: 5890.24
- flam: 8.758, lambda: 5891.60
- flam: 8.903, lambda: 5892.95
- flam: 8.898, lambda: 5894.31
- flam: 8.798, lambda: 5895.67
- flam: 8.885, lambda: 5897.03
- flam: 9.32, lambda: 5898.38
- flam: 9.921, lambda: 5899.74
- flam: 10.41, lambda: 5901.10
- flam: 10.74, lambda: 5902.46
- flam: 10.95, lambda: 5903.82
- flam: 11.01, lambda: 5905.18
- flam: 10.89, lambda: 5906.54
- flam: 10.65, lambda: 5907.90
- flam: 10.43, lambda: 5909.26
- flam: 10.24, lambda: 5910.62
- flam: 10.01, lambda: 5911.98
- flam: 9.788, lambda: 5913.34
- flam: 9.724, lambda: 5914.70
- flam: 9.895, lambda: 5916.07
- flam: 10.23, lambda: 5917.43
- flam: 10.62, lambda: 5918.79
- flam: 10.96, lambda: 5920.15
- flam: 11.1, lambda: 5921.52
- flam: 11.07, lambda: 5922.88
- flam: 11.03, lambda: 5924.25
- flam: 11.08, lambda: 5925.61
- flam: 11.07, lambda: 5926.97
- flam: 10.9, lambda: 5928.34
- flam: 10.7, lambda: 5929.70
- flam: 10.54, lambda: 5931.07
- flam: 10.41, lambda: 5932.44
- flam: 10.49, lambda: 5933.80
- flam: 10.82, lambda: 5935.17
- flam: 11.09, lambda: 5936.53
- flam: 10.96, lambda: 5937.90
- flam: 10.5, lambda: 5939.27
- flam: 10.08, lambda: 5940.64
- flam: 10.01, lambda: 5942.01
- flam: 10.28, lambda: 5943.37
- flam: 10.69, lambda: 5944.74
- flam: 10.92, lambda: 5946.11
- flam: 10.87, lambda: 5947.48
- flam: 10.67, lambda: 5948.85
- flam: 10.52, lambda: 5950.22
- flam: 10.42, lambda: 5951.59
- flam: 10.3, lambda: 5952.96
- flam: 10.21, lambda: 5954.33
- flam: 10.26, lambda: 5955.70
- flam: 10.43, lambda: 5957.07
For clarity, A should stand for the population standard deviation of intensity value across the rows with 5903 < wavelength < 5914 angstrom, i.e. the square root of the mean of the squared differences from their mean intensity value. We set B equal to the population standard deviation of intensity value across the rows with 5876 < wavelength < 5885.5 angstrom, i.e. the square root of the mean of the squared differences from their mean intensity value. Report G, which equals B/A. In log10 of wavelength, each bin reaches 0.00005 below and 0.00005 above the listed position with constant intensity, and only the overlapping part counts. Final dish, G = 0.7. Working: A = 0.4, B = 0.29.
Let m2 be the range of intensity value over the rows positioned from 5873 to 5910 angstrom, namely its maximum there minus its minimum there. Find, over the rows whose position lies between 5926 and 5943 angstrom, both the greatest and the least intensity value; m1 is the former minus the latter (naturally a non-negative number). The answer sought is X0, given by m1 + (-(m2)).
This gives -1.3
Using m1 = 1.08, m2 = 2.4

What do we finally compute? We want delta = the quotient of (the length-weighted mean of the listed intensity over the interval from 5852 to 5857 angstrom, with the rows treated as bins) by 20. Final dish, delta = 0.532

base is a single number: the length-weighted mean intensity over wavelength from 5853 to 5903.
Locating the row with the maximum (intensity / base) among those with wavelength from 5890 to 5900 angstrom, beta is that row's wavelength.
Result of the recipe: 5899.74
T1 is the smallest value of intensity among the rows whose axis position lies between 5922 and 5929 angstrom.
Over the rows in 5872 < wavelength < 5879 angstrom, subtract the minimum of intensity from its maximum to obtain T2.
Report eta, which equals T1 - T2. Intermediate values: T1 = 10.9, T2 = 1.5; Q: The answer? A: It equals 9.4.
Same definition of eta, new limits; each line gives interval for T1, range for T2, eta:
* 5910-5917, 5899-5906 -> 8.6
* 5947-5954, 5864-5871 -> 9.6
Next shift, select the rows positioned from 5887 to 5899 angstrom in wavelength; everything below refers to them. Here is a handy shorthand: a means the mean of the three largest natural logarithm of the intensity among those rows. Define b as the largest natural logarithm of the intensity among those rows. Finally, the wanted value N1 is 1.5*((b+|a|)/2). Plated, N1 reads 3.34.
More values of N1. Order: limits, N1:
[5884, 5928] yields 3.61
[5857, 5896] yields 3.64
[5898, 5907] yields 3.59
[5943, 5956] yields 3.58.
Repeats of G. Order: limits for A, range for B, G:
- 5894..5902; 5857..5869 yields 0.2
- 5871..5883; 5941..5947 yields 0.6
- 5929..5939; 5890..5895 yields 0.4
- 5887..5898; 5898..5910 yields 2.8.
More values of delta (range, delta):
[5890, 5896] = 0.440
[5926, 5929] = 0.550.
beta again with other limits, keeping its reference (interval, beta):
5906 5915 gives 5906.54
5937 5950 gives 5937.90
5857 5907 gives 5871.28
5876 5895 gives 5883.46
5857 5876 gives 5871.28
